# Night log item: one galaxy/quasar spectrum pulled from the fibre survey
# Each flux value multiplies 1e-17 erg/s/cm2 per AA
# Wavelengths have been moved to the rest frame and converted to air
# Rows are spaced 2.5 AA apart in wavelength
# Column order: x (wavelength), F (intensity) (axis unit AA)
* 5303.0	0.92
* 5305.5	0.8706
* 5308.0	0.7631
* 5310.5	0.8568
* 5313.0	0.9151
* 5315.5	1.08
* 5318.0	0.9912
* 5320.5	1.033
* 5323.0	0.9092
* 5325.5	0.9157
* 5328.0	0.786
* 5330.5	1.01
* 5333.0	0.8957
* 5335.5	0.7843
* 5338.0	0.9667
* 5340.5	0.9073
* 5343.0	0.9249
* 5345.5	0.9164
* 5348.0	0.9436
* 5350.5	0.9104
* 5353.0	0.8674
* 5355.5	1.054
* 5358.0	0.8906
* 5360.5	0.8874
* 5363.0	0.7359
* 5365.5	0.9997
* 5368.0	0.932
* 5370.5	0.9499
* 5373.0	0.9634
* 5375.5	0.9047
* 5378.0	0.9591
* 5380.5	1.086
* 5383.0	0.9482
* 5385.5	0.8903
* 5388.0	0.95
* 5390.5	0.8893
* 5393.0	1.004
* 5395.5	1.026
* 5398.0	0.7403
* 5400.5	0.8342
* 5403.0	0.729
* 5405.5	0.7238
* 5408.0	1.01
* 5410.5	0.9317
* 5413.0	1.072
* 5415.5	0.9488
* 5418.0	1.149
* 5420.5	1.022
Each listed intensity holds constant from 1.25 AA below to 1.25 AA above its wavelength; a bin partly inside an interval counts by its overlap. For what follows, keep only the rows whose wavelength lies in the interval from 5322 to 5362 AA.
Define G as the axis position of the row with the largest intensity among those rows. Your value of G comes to 5355.5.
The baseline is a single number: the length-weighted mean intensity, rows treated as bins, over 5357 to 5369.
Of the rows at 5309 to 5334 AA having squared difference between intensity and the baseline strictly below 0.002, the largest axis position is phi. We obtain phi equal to 5333.0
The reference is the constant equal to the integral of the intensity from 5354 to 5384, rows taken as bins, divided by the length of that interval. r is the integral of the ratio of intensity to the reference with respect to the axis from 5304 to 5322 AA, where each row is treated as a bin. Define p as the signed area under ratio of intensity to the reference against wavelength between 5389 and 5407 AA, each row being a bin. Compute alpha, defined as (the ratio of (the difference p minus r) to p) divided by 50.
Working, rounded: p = 16.3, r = 17.8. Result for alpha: -0.0018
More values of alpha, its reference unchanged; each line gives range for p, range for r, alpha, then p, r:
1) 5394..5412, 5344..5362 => -0.0014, 16.5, 17.6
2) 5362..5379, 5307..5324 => -0.0003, 16.7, 16.9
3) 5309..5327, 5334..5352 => 0.0010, 18.2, 17.3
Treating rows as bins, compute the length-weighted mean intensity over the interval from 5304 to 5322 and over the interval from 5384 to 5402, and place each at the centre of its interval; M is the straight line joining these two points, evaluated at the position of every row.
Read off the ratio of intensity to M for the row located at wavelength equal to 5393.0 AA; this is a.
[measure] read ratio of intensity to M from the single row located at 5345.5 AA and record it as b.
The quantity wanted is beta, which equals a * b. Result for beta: 1.11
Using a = 1.11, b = 1.00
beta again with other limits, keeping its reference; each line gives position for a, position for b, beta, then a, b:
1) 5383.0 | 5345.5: 1.04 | 1.05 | 1.00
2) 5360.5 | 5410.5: 1.01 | 0.97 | 1.04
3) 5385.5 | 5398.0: 0.81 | 0.98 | 0.82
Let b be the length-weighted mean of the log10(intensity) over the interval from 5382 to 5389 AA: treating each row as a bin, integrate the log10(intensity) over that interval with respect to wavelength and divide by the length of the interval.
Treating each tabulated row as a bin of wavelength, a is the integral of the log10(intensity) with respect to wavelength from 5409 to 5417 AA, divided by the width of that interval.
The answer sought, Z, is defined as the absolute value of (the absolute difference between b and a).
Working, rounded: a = -0.005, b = -0.033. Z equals 0.027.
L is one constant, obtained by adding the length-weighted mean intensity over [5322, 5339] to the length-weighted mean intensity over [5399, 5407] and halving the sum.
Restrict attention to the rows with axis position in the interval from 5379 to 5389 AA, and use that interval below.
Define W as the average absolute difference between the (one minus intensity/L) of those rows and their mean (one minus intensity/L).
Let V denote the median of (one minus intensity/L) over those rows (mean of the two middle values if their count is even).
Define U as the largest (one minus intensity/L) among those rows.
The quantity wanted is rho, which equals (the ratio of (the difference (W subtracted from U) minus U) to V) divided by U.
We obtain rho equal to -7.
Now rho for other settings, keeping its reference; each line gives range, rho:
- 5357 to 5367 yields 11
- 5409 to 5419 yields -4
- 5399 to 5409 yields -15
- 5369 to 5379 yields -2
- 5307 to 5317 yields 21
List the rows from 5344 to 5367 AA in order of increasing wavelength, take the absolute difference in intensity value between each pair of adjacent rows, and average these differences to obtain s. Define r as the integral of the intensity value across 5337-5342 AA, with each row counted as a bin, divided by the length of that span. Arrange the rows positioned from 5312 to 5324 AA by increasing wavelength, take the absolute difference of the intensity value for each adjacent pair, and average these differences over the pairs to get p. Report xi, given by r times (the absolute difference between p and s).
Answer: 0.00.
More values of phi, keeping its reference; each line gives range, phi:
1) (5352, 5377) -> 5375.5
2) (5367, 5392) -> 5390.5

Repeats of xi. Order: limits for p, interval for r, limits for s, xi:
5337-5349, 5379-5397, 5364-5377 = 0.01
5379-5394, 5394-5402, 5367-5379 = 0.04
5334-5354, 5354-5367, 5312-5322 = 0.04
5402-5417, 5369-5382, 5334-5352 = 0.07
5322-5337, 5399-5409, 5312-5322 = 0.02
